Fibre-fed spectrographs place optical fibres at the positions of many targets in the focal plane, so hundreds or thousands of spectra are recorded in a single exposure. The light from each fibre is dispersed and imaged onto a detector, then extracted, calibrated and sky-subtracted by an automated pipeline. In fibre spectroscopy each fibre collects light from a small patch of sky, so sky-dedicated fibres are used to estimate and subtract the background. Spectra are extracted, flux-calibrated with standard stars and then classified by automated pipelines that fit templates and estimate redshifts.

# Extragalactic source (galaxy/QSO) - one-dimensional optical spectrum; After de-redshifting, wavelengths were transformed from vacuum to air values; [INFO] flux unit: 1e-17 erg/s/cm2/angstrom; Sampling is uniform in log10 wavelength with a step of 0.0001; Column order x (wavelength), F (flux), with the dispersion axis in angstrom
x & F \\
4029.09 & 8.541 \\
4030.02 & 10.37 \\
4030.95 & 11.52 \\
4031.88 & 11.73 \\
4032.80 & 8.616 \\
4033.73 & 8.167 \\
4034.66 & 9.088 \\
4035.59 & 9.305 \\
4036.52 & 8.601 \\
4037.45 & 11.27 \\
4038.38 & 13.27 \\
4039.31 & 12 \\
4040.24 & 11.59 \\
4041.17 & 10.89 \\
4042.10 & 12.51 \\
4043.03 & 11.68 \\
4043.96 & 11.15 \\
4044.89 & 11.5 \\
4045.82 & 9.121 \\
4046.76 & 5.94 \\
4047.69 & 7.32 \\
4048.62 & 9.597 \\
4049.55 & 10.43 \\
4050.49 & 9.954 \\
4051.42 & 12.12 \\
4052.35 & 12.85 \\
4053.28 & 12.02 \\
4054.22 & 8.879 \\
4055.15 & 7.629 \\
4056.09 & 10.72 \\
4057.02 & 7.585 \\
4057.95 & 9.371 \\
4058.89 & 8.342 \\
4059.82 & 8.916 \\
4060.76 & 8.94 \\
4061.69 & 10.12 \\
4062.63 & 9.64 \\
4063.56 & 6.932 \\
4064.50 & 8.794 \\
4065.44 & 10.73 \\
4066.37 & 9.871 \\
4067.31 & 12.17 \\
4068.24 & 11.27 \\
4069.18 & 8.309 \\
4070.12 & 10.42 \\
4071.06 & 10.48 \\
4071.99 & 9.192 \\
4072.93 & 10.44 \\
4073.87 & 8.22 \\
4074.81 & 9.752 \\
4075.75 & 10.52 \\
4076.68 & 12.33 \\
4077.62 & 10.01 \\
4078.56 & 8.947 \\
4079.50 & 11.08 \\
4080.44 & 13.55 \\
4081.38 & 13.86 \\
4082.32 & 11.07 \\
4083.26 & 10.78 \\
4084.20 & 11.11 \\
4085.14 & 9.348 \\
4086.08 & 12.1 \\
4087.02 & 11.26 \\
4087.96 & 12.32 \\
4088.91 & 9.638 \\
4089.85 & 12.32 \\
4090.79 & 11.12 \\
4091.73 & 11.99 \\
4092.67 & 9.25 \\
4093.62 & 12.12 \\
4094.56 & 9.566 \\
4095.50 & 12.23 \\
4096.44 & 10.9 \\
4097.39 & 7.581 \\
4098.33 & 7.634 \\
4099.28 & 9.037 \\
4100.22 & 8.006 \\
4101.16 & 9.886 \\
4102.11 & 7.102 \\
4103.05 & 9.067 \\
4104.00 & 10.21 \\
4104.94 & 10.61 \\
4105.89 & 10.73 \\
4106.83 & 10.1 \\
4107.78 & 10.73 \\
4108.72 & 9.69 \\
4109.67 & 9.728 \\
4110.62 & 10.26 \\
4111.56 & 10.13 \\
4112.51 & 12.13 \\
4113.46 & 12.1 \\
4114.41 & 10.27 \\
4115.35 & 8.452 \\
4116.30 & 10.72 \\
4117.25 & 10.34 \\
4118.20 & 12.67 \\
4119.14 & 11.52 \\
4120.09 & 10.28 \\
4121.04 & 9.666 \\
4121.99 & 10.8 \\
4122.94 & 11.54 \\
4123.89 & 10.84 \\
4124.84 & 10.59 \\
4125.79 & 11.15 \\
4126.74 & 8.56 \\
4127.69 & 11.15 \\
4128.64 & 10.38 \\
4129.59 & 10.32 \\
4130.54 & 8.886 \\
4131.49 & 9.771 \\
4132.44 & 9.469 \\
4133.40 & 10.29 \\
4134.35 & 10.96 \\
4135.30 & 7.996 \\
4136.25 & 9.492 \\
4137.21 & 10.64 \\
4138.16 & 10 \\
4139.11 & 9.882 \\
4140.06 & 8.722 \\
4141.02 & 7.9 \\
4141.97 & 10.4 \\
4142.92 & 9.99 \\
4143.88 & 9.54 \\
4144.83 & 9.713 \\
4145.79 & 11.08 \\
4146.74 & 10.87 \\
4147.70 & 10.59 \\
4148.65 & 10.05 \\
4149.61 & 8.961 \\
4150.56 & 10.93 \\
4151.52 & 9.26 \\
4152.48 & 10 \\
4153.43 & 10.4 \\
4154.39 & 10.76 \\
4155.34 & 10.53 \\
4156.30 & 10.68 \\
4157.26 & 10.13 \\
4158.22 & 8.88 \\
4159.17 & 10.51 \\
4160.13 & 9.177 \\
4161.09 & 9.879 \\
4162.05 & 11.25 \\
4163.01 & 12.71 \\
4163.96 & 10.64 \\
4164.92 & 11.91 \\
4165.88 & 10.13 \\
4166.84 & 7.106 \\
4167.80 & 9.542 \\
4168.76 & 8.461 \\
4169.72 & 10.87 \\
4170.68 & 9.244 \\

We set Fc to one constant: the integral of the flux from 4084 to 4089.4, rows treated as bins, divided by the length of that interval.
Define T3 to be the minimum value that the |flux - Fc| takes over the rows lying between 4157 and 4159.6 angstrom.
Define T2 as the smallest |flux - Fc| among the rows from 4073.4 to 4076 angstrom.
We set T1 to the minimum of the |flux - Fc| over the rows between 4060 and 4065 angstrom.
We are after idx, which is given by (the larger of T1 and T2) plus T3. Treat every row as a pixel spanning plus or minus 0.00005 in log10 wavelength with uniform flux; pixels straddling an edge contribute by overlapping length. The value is 1.3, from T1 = 0.83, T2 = 0.43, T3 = 0.44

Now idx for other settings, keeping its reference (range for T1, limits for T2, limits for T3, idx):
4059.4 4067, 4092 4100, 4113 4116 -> 0.9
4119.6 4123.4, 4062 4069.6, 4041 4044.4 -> 0.3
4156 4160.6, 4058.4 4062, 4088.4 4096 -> 1.0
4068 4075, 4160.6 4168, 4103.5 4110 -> 0.5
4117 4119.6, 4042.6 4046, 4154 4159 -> 0.8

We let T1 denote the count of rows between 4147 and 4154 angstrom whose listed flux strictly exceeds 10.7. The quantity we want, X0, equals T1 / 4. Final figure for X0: 0.25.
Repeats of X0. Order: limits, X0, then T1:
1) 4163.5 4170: 0.50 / 2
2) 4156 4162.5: 0.25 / 1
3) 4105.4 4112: 0.50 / 2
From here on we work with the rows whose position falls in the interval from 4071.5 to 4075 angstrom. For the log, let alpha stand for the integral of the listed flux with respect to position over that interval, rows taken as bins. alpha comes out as 33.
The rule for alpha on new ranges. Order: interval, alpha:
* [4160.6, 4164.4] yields 42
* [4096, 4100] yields 35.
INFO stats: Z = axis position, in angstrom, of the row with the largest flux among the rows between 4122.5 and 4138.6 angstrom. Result 4122.94 angstrom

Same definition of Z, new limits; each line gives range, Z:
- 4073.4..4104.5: 4081.38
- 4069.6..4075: 4071.06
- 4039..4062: 4052.35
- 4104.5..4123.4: 4118.20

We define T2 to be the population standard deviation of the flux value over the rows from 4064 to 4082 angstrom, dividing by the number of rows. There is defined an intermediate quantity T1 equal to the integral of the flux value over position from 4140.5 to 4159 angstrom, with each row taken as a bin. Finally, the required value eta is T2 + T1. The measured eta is 187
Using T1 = 186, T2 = 1.55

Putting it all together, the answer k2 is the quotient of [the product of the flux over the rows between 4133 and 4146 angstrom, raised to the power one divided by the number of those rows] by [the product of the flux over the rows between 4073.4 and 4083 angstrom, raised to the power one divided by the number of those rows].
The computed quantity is 0.90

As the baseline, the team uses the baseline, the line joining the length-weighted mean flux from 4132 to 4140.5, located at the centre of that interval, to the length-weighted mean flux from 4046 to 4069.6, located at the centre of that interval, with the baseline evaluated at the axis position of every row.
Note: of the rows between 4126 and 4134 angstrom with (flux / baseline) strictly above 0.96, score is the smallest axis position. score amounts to 4127.69 angstrom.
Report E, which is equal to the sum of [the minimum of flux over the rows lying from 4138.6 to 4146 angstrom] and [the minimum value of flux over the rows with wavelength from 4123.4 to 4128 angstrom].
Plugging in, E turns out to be 16.5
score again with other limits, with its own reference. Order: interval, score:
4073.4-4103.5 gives 4074.81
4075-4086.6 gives 4075.75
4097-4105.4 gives 4101.16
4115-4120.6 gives 4116.30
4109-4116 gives 4109.67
